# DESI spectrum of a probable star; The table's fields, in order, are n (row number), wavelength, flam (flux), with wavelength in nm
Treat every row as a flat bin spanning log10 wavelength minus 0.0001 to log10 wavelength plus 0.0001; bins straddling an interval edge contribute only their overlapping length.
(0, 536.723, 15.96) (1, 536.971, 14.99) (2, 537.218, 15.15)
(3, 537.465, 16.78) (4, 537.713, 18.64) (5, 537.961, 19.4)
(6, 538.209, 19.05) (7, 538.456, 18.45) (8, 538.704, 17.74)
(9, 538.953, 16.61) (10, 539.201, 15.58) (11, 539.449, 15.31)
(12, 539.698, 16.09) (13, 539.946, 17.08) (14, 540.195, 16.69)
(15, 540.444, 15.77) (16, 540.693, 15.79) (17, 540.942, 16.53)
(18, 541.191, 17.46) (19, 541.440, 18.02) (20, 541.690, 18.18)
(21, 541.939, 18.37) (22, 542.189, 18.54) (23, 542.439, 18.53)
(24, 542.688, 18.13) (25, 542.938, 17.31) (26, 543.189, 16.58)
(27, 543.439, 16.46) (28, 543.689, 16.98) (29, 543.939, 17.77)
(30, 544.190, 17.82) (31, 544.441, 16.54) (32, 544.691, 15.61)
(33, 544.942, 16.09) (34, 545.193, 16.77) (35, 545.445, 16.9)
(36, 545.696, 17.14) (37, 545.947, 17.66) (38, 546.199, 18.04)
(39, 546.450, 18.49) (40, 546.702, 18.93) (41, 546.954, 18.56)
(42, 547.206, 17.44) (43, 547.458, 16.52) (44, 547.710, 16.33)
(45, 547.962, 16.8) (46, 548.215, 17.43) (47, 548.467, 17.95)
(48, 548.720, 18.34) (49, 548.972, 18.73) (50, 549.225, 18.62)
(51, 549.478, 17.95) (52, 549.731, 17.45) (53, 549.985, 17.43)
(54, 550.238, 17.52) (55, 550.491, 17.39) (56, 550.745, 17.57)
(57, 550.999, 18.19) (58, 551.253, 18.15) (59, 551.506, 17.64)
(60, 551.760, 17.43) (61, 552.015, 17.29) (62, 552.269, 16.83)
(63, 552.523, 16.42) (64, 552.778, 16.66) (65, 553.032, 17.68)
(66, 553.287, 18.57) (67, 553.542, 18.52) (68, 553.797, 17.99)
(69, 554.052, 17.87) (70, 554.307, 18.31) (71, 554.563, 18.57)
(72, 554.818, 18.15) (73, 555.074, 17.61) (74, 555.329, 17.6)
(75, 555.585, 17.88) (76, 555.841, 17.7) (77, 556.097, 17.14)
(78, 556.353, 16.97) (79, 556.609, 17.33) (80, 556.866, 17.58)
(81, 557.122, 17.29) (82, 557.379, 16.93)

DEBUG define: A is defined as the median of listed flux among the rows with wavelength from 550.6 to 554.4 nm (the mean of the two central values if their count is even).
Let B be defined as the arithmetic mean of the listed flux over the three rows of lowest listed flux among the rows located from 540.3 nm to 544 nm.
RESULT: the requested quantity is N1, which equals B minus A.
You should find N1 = -1.67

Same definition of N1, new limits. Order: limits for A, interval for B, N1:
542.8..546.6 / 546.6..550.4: -0.43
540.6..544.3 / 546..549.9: -1.22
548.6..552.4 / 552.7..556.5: -0.65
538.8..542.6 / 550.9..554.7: -0.05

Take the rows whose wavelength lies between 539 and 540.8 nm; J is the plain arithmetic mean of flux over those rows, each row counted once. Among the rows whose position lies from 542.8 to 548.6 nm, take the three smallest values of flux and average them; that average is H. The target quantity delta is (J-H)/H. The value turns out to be 0.002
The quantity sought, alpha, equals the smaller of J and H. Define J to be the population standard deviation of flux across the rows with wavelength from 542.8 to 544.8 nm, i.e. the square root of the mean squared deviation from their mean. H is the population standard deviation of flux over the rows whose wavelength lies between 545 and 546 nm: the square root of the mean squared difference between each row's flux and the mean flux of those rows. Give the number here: 0.34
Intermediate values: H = 0.3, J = 0.70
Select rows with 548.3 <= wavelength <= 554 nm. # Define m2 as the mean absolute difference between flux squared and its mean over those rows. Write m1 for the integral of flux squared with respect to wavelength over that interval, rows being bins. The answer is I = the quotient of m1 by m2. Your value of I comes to 100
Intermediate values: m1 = 1796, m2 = 18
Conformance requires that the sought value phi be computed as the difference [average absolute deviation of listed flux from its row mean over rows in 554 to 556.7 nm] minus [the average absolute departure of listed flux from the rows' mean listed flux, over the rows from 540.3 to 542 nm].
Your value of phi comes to -0.6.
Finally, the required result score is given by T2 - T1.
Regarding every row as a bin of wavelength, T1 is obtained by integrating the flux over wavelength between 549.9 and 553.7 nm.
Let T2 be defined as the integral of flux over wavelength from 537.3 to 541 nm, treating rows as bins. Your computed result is -4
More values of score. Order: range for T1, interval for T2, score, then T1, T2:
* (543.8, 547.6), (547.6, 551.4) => 1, 65.9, 67.4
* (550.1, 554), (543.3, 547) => -5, 68.6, 64.0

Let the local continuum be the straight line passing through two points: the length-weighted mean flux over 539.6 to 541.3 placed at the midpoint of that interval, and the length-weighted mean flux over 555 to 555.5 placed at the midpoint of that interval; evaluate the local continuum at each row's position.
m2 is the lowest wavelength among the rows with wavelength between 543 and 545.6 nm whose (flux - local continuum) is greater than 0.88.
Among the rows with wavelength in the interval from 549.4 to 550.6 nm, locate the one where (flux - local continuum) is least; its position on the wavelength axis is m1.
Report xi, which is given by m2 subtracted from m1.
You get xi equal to 6.55 nm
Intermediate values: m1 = 550.491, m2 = 543.939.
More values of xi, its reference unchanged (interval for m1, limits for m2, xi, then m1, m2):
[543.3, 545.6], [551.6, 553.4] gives -8.60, 544.691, 553.287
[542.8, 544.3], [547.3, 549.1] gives -5.28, 543.439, 548.720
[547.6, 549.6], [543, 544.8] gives 3.77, 547.710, 543.939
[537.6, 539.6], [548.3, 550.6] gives -9.27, 539.449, 548.720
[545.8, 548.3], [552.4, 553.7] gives -5.58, 547.710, 553.287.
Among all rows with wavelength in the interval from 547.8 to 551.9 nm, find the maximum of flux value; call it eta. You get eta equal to 18.73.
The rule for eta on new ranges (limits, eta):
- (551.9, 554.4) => 18.57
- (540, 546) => 18.54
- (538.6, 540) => 17.74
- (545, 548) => 18.93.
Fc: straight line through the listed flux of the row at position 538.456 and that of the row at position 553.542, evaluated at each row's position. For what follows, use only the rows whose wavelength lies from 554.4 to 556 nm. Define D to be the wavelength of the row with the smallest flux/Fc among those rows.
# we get 555.329 nm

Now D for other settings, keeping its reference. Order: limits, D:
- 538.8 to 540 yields 539.449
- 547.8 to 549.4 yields 547.962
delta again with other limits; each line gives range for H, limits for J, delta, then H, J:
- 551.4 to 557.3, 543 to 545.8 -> 0.009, 16.6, 16.8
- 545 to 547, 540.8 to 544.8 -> 0.029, 16.9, 17.4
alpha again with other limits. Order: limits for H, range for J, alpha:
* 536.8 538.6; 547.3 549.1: 0.86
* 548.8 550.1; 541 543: 0.43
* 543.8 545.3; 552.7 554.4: 0.61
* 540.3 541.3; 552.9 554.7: 0.34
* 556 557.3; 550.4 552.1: 0.20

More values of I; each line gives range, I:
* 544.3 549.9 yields 63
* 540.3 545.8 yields 60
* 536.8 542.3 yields 40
